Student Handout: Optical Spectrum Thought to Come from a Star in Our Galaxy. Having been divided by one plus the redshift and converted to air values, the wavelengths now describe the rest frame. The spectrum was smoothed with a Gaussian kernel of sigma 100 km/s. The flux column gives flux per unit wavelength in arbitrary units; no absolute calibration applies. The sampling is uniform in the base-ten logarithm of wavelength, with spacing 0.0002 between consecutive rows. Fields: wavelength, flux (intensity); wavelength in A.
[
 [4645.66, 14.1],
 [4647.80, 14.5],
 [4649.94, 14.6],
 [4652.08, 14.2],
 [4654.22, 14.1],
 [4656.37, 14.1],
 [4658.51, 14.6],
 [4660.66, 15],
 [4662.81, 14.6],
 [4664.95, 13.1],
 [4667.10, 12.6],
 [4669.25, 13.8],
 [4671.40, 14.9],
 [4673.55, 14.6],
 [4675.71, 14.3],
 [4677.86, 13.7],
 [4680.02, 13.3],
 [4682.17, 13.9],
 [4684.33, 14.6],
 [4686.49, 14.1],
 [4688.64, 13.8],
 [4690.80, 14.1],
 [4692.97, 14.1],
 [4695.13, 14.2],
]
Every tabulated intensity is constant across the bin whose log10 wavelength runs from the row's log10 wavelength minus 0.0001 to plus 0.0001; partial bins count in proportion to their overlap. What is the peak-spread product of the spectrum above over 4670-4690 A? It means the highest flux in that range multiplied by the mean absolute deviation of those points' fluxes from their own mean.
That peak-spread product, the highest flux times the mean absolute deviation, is 6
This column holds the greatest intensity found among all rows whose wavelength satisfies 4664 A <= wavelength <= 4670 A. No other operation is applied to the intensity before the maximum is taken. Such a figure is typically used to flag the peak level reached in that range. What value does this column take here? 13.8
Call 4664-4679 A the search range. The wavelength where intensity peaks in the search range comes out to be 4671.40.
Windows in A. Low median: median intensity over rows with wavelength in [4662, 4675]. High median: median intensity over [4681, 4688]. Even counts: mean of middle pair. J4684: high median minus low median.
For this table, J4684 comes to -0.10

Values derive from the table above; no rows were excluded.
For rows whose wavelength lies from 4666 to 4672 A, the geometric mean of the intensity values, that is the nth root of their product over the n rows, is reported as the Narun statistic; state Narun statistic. 13.7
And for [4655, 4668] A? 14.0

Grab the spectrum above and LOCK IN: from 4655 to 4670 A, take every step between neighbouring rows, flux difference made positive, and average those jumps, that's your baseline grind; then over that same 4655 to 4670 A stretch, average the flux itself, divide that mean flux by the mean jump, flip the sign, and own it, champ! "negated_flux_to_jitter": -19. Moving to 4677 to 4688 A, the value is -25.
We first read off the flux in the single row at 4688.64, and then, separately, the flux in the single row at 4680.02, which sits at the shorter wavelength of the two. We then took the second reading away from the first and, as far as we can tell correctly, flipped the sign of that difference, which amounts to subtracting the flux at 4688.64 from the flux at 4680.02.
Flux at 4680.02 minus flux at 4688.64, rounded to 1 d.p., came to -0.5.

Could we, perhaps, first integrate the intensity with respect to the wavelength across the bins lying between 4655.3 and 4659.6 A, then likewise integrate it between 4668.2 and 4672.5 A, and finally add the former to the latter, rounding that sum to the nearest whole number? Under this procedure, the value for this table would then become 123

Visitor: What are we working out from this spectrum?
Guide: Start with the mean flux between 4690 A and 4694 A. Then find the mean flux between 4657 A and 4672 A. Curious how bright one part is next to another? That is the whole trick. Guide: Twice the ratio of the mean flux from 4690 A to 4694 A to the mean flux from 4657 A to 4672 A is 2.00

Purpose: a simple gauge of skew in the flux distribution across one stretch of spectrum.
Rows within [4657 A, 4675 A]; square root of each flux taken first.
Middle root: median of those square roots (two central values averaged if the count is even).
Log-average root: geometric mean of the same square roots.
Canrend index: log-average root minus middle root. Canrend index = -0.063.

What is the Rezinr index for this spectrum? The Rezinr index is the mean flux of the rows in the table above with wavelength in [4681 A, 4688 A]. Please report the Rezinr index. 14.2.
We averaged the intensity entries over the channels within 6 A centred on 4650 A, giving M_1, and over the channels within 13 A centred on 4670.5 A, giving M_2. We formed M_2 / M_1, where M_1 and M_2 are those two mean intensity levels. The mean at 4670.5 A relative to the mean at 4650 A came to 0.96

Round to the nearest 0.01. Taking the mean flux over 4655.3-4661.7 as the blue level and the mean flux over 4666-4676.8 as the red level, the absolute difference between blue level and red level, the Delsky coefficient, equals 0.53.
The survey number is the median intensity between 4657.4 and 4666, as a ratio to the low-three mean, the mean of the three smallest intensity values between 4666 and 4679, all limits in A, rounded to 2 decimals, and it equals 1.09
